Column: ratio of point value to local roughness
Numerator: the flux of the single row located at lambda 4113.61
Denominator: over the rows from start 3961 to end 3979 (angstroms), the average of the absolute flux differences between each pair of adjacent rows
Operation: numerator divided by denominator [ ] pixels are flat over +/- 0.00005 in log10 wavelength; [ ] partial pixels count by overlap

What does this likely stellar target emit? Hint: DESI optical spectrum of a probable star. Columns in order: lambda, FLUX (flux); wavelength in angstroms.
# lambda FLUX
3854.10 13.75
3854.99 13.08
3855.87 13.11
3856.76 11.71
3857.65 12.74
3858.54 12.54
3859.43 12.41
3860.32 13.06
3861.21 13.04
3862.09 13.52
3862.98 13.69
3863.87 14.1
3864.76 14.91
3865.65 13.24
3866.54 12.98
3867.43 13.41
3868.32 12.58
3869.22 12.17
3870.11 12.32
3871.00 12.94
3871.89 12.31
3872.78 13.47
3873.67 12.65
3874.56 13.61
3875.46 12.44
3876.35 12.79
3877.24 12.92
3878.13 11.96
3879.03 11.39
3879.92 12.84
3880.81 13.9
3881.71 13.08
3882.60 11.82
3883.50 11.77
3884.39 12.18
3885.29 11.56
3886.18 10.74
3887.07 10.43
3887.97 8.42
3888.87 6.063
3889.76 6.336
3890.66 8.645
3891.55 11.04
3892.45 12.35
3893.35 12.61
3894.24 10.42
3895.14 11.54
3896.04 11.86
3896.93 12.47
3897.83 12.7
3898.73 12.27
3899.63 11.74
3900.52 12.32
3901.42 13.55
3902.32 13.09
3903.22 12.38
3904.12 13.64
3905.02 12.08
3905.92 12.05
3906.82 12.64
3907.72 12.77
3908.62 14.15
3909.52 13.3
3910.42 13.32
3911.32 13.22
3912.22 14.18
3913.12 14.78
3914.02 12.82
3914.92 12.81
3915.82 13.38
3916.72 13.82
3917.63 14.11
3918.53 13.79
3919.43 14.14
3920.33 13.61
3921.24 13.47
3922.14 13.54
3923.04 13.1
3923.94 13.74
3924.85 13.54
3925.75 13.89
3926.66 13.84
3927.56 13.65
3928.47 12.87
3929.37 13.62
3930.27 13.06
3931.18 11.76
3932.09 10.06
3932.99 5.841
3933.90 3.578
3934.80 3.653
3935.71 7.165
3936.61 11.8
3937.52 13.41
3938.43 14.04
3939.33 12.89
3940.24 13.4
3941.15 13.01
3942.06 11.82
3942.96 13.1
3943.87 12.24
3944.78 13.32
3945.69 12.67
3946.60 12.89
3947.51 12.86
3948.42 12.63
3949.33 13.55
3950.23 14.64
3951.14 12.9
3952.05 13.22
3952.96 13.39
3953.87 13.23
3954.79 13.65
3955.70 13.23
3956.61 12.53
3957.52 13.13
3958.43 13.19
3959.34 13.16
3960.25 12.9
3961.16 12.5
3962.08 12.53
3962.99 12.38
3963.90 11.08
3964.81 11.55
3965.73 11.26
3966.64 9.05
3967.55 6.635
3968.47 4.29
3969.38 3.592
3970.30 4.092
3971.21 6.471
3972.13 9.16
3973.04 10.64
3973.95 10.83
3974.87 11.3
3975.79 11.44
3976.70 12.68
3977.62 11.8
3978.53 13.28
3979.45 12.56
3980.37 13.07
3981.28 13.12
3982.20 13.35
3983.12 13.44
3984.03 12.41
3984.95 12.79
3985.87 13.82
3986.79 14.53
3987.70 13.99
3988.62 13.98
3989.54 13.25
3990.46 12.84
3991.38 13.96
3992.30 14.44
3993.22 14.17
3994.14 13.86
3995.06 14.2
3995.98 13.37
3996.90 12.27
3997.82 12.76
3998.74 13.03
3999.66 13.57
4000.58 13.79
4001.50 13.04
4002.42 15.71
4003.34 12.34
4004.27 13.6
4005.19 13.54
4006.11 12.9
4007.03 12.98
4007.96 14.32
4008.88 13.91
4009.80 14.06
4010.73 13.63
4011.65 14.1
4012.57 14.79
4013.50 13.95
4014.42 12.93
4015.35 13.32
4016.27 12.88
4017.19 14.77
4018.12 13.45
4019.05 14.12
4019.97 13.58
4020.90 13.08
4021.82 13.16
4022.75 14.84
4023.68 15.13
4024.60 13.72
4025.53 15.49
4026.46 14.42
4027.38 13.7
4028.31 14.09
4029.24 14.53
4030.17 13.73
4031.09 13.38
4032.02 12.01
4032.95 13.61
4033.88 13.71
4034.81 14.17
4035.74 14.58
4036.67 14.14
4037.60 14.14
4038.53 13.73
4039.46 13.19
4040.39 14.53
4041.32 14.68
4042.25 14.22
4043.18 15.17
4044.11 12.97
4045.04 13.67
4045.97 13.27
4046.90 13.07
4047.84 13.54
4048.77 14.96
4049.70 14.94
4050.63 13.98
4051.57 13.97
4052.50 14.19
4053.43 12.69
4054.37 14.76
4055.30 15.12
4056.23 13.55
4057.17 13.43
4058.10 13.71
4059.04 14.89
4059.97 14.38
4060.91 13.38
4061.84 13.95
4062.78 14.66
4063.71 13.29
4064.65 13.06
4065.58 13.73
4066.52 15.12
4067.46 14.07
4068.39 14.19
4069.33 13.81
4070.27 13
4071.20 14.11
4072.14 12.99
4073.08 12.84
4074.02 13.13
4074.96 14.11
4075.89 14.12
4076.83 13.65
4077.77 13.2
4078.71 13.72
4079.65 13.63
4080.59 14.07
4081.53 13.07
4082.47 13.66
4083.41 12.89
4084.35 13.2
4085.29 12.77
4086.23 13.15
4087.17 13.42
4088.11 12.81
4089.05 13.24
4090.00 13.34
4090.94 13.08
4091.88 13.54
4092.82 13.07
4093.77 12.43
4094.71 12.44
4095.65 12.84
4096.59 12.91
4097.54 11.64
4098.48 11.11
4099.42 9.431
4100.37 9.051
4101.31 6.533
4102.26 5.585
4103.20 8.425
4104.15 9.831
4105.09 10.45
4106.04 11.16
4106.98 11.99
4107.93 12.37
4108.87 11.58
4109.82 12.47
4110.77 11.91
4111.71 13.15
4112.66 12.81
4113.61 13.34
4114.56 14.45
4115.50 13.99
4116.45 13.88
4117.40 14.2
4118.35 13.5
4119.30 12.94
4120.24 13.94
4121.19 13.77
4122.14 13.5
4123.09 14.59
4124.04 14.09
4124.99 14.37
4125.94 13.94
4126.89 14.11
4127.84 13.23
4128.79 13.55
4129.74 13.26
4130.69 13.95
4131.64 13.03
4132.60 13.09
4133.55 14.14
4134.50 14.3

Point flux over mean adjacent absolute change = 12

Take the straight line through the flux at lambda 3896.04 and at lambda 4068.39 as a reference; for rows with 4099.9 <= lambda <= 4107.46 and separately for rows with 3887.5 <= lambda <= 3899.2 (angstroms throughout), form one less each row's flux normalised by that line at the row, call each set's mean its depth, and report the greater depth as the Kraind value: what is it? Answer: 0.38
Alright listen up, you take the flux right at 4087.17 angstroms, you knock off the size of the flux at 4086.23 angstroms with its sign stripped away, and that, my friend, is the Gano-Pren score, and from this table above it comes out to 0.3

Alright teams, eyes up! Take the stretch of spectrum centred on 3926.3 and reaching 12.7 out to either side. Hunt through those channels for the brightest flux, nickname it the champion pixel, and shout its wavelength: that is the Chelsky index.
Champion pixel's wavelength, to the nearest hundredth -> 3919.43 angstroms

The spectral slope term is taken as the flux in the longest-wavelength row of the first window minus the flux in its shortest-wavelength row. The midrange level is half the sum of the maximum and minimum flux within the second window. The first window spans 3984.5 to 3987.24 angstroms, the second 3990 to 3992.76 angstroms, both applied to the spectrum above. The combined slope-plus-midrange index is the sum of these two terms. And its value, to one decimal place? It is 15.4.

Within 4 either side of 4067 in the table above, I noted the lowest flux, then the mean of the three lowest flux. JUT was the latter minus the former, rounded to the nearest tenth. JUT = 0.1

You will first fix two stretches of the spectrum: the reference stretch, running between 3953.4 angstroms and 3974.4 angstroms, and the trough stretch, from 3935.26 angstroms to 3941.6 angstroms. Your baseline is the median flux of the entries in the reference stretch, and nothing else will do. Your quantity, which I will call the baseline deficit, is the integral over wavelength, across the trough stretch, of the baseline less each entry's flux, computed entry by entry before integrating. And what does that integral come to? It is -4.4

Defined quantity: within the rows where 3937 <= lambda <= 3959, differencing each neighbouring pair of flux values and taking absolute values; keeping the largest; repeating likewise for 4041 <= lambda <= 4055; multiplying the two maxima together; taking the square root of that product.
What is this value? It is 2.0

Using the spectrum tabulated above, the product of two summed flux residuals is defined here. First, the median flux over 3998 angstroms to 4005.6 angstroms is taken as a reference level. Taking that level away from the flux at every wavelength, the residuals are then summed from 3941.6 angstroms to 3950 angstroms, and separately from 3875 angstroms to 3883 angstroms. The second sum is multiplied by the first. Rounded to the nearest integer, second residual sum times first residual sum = 61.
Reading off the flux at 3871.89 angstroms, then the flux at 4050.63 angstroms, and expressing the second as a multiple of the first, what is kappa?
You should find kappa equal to 1.14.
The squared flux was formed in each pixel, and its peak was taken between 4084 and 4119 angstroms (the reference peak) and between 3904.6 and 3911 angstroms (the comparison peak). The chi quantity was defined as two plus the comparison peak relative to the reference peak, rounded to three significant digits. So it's 2.96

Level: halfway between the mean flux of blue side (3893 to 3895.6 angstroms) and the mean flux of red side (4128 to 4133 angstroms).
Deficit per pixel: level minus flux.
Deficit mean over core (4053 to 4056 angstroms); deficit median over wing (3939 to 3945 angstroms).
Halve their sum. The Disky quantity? -1.2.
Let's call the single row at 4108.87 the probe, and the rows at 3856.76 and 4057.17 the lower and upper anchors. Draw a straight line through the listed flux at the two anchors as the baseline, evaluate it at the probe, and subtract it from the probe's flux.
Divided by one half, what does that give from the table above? -5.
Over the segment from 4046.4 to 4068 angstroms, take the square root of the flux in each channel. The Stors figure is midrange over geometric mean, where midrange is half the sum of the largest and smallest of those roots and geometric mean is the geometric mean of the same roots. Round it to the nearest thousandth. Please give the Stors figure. 0.996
